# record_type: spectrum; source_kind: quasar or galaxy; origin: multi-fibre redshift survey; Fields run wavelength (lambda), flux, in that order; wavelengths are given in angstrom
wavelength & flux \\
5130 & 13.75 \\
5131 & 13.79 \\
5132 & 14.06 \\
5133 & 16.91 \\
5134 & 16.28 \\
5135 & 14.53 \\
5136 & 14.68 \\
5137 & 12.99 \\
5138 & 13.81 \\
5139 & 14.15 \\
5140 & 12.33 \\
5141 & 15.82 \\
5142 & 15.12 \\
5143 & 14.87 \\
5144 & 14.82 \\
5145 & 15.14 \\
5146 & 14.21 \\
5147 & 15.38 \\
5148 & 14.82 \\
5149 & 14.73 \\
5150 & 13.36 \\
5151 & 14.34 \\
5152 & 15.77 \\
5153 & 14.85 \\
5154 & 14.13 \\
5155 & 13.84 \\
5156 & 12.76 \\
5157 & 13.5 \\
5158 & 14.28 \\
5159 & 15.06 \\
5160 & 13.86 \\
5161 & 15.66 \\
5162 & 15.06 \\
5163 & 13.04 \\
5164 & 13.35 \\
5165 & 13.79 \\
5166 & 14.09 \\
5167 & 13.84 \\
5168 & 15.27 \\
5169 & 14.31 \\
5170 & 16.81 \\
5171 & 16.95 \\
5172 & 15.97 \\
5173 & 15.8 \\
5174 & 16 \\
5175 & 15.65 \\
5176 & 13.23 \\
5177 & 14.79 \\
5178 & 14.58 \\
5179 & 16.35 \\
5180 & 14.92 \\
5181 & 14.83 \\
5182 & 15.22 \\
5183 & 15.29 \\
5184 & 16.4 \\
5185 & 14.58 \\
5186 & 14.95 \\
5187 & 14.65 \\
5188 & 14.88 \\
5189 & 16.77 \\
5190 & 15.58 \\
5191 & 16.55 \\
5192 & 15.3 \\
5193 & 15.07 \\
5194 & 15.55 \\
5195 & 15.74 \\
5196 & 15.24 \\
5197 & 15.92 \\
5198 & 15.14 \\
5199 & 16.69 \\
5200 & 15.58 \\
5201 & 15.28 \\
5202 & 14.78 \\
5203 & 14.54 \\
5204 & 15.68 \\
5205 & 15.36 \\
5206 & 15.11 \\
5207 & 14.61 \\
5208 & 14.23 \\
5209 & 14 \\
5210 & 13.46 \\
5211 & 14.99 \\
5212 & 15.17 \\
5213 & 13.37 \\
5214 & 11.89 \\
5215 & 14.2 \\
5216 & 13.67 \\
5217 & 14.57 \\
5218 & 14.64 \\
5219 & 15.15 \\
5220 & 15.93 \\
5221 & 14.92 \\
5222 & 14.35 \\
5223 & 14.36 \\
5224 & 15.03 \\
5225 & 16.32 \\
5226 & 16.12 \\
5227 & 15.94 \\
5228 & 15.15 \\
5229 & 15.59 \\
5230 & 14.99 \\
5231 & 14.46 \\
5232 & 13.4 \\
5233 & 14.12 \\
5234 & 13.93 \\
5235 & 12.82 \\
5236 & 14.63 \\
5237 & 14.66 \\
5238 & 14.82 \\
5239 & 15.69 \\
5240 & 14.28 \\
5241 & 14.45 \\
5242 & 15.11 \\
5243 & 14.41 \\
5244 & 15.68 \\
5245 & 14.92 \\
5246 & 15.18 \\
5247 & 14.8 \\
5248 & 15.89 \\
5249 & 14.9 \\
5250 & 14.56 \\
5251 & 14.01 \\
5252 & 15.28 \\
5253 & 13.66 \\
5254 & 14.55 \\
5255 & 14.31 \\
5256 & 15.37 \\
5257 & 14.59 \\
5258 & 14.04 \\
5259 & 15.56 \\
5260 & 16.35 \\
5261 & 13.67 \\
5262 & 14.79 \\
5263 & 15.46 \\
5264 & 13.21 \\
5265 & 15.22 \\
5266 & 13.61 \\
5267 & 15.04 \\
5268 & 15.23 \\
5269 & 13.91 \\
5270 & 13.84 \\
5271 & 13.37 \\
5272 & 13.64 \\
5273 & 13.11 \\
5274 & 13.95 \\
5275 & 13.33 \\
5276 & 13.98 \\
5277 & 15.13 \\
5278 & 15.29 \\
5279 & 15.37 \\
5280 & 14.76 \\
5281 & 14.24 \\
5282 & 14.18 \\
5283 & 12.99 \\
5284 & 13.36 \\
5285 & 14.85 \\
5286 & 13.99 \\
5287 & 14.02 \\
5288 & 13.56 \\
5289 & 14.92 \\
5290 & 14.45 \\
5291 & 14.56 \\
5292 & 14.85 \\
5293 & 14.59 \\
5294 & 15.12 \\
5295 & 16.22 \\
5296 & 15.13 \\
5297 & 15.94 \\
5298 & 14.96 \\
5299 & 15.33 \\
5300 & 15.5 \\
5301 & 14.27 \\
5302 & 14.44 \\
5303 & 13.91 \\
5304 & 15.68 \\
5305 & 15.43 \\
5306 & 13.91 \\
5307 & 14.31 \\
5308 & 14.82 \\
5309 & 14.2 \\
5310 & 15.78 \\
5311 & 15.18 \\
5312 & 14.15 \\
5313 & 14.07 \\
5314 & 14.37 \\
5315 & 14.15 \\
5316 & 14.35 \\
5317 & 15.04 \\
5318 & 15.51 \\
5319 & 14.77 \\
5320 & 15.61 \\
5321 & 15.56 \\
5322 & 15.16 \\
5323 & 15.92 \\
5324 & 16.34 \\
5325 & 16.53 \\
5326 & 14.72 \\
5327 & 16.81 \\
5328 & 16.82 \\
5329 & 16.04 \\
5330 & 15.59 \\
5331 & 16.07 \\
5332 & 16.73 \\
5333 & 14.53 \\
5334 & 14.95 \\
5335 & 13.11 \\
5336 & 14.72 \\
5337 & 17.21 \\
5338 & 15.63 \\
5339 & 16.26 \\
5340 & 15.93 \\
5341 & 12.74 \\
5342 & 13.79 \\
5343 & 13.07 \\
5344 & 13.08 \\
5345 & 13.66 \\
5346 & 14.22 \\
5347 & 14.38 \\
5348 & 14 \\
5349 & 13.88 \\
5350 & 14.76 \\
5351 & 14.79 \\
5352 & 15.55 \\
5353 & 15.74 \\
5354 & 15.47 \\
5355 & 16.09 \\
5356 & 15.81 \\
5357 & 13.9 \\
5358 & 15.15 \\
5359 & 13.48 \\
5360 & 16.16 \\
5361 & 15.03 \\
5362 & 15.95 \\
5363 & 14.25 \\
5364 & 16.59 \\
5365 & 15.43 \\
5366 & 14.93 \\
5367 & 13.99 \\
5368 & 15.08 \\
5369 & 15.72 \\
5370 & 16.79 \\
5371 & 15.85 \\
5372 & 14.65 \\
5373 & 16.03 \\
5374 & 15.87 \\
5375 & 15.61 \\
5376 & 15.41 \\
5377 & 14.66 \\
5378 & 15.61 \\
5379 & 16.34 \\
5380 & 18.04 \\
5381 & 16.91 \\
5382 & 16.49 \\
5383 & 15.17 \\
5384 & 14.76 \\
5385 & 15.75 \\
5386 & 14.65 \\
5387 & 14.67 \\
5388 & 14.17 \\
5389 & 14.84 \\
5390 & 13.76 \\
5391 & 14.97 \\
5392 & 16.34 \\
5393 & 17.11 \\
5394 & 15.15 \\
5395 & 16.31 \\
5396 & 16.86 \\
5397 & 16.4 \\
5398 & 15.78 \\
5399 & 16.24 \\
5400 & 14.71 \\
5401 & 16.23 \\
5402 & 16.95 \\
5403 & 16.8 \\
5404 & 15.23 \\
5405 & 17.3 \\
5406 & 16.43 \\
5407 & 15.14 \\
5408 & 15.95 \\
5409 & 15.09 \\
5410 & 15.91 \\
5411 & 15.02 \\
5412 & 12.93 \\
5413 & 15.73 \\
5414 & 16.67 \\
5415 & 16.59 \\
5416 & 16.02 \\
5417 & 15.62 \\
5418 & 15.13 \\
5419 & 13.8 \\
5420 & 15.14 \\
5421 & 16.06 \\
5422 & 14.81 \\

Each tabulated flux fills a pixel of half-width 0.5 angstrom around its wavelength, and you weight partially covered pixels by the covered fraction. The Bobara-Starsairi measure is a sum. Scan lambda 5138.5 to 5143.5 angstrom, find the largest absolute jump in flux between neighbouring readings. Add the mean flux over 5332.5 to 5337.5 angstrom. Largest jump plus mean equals 18.4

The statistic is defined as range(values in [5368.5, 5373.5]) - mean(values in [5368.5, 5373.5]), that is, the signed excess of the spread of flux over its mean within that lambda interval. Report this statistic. -13.7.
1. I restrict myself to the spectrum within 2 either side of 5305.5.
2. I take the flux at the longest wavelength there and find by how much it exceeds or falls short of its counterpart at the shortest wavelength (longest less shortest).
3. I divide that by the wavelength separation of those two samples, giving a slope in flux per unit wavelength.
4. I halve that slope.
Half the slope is -0.23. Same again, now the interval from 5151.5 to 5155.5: -0.32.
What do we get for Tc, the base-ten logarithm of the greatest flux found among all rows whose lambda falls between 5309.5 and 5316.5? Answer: 1.20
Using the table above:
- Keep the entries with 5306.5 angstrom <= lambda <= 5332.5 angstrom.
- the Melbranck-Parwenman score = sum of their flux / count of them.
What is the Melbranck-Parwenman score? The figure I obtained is 15.3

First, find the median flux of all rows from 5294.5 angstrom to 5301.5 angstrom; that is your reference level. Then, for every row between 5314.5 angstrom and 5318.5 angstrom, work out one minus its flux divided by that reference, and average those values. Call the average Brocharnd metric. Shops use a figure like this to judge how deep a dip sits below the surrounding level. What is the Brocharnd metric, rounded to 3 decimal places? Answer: 0.037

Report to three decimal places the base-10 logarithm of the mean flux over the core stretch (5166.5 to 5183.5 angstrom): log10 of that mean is 1.184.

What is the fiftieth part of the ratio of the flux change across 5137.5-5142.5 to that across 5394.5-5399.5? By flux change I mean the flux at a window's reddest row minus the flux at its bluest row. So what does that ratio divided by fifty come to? -0.374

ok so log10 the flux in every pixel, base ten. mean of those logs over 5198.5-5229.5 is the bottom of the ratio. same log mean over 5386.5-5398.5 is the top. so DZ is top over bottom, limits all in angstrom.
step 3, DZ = 1.02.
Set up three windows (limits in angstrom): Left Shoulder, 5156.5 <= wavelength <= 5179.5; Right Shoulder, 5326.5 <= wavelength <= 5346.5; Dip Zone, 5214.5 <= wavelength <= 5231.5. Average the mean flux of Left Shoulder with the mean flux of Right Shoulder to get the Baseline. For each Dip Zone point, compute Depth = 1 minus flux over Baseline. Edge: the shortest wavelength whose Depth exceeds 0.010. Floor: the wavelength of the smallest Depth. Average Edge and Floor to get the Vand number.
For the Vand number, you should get 5220.0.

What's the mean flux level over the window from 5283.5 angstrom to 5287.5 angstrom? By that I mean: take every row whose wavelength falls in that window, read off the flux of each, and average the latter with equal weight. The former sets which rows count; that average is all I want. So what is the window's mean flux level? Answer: 14.1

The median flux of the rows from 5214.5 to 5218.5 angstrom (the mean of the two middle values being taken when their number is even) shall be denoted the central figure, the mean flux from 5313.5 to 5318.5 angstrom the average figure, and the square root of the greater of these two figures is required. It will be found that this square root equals 3.83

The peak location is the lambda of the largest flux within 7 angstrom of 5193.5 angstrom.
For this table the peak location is 5189 angstrom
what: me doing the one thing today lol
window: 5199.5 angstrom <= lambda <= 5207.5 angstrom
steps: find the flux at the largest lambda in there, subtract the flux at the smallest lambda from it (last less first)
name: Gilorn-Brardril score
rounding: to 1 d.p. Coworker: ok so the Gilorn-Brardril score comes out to -1.0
